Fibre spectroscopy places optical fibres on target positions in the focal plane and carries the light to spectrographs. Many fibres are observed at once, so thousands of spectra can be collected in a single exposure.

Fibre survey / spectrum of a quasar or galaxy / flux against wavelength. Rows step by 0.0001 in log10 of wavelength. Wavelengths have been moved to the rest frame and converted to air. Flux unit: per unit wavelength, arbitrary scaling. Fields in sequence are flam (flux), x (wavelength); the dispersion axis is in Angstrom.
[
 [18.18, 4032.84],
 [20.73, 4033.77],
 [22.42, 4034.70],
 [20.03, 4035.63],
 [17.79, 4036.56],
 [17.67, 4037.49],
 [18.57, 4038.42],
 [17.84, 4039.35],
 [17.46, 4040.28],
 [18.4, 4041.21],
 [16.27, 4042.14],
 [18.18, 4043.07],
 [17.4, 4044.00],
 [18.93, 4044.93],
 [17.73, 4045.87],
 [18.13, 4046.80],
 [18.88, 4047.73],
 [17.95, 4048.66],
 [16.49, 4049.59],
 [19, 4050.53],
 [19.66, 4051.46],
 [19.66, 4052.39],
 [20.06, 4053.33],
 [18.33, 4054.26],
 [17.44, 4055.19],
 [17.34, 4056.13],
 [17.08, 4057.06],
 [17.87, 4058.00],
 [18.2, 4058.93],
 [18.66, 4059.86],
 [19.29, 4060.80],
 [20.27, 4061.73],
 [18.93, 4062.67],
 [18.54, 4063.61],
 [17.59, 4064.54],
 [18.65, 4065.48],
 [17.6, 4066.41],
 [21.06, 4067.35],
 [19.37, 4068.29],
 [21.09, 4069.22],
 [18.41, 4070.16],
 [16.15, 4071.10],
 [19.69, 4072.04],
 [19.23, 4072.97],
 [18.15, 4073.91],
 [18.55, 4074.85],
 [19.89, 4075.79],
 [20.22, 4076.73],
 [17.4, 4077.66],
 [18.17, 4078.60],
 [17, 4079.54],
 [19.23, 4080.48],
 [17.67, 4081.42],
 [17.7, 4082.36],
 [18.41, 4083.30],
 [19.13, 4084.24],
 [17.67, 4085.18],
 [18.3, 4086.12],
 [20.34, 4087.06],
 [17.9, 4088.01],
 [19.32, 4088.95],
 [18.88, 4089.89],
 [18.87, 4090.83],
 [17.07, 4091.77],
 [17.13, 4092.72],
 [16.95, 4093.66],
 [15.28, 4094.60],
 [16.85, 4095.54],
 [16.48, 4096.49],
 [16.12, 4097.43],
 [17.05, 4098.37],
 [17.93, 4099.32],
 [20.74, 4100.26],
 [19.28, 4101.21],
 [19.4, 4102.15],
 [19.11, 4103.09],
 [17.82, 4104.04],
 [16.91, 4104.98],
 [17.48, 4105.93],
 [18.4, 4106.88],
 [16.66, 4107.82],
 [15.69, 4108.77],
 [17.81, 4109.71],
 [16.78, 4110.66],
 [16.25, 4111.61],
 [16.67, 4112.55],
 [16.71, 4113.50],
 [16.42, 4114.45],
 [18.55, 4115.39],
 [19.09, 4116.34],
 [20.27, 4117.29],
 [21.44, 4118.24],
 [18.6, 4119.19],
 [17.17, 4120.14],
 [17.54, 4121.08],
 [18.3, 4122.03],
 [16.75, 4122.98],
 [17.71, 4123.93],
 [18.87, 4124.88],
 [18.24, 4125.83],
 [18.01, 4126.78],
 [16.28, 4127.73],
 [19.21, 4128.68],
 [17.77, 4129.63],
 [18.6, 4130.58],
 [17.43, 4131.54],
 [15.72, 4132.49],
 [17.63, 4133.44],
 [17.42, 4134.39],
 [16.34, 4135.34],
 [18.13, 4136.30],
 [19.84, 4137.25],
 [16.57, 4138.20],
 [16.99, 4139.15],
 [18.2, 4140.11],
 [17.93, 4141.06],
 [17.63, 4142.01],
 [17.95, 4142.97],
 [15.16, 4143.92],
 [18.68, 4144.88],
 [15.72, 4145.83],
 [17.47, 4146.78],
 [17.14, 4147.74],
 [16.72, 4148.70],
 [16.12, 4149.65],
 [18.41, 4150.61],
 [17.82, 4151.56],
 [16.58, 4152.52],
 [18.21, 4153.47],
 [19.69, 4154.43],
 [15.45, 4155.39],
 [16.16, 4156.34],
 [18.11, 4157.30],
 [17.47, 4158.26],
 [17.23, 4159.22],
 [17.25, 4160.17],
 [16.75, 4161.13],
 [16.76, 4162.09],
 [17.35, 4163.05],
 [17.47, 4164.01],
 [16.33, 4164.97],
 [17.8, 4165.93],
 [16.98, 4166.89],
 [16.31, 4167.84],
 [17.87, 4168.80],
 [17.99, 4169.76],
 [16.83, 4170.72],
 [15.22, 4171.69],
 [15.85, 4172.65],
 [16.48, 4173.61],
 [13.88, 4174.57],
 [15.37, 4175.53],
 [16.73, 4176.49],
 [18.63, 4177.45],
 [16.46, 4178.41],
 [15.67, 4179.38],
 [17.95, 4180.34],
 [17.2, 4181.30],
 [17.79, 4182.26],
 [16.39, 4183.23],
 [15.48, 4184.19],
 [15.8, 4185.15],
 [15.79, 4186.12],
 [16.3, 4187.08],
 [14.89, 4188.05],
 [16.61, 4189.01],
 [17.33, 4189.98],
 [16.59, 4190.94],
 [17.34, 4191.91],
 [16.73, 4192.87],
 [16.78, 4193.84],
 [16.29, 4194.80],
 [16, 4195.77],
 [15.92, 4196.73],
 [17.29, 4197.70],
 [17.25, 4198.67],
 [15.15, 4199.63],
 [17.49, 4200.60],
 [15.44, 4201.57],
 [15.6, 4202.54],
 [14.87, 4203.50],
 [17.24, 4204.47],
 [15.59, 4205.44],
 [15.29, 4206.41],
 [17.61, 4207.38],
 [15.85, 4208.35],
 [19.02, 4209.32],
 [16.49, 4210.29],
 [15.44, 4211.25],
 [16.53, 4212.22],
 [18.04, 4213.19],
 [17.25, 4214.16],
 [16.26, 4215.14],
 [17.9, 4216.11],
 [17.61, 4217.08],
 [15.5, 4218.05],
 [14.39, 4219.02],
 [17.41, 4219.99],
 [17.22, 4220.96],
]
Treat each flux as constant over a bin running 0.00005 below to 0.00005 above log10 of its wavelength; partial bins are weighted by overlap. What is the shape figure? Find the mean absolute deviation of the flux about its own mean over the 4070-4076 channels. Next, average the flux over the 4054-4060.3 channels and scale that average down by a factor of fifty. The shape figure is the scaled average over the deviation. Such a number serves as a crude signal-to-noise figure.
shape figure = 0.41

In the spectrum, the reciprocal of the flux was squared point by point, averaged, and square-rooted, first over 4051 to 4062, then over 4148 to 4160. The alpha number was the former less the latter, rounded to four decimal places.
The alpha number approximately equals -0.0042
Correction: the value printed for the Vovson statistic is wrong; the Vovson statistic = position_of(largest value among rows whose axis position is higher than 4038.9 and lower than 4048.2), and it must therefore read 4044.93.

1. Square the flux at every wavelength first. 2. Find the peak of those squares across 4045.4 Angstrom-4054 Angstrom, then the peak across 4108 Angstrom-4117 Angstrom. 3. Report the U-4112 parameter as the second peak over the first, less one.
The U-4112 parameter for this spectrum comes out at -0.09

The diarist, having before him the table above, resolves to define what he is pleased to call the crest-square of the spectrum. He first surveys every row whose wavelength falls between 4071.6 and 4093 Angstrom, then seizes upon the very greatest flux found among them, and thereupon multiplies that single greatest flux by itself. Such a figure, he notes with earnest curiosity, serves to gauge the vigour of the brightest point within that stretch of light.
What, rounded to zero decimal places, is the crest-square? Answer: 414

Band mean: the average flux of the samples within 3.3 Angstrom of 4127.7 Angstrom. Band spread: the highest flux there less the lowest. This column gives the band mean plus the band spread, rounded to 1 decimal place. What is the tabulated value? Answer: 21.1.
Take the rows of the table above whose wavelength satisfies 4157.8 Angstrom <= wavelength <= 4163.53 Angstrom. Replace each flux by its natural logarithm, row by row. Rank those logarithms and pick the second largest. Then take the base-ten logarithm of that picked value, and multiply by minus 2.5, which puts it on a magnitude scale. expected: -1.14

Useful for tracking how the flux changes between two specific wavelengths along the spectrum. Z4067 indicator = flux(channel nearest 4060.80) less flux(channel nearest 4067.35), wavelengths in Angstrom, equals -1.8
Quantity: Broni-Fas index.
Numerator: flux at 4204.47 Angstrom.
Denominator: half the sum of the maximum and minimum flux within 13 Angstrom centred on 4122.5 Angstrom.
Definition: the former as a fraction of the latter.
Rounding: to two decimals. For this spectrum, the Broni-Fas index 0.91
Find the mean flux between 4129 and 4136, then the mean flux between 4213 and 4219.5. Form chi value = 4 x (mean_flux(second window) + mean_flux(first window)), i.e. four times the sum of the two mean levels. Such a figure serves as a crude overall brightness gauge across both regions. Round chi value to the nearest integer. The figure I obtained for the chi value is 136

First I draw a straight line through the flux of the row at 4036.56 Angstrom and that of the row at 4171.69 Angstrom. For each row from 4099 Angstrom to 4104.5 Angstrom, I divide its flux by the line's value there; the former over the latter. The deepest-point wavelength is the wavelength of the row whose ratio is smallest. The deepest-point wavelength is 4104.04 Angstrom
